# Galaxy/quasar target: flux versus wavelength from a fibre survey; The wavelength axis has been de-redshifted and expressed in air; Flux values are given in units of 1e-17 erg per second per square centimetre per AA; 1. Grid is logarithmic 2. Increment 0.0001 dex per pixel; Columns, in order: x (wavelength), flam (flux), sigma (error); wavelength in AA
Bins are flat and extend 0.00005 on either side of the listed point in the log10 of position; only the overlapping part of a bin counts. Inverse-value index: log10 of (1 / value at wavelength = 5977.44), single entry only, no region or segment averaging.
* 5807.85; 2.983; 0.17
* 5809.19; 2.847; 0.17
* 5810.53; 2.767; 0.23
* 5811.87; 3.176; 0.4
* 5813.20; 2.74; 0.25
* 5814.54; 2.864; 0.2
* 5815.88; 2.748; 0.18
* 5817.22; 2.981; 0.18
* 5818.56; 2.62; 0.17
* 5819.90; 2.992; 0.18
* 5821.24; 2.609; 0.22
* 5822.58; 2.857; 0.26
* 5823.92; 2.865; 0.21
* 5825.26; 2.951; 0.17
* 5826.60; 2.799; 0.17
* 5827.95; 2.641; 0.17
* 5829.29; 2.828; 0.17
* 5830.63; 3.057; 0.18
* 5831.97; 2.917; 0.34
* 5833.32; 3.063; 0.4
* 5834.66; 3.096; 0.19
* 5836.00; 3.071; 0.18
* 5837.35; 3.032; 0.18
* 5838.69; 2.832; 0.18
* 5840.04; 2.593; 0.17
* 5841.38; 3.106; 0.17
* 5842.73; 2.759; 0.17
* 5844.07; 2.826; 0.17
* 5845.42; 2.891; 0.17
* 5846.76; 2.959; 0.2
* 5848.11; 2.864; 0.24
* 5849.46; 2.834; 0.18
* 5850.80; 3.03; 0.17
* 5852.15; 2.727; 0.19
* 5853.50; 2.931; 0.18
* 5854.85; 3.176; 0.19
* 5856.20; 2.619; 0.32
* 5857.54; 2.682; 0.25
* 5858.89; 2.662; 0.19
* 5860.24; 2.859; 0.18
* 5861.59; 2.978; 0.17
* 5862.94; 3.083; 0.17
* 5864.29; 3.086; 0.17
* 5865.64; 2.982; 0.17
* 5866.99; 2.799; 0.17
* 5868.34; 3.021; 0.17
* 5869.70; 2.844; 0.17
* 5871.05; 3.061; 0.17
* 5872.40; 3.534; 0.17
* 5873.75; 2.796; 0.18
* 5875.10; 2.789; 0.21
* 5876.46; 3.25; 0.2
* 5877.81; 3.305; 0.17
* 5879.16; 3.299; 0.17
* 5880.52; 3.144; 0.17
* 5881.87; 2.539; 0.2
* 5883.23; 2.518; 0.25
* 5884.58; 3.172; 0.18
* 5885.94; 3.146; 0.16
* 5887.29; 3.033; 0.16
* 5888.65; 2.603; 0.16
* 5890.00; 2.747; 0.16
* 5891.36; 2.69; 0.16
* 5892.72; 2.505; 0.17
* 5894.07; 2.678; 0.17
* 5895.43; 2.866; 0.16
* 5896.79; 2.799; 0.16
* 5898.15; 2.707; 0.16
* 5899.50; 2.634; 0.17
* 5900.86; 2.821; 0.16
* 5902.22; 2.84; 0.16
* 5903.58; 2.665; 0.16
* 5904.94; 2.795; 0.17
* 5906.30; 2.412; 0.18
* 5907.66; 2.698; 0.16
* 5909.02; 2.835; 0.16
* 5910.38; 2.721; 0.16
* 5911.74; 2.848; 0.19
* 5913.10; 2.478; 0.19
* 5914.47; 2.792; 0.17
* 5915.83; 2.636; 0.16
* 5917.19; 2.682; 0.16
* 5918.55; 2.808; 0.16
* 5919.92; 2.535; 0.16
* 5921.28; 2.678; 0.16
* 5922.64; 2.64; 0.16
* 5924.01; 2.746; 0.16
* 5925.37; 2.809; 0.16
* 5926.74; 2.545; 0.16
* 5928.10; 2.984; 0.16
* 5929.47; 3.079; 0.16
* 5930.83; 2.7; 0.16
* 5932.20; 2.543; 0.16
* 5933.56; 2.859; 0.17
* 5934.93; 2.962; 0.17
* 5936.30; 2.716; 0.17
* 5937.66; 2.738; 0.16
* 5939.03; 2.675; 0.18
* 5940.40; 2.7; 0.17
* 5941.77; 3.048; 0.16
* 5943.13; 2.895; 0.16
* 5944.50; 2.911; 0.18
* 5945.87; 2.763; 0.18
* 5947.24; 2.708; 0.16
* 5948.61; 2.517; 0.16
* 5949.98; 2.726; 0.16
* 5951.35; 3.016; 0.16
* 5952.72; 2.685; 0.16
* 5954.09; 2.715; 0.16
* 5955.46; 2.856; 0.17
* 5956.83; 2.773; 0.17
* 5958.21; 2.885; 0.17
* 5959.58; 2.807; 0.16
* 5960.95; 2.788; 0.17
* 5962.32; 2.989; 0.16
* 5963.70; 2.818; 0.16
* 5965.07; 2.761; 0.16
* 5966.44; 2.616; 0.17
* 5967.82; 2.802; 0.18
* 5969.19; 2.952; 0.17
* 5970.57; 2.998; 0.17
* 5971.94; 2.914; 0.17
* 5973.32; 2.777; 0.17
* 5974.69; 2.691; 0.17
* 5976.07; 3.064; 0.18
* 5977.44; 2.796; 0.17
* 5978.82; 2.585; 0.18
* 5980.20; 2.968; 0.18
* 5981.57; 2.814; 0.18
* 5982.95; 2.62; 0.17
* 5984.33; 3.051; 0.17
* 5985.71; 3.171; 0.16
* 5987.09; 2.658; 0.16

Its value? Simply -0.447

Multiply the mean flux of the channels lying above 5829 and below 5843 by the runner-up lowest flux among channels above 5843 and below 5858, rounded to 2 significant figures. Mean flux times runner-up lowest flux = 7.9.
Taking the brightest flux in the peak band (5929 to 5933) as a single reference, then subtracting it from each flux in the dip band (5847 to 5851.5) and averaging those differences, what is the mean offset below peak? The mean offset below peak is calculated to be -0.17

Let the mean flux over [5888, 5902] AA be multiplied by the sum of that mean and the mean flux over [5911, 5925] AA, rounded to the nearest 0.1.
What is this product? 14.6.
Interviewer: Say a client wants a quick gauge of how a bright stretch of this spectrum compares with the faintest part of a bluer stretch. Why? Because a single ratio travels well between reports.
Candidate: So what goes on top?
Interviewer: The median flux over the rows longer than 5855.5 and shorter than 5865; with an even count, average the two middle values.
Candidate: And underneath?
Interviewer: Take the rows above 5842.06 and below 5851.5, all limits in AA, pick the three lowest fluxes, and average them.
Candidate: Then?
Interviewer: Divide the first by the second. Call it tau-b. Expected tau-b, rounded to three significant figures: 1.02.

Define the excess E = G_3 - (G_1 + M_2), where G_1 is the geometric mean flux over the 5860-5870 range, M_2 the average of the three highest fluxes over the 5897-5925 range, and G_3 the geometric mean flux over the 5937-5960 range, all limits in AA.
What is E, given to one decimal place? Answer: -3.0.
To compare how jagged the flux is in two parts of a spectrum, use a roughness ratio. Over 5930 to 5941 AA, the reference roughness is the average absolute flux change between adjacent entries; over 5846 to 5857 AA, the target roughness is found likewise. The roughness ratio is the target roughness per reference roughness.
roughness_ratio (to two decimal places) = 1.75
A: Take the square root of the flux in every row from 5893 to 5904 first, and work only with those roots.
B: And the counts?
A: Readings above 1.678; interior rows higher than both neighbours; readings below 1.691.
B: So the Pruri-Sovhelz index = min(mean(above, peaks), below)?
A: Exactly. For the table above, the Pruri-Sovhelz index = 2.50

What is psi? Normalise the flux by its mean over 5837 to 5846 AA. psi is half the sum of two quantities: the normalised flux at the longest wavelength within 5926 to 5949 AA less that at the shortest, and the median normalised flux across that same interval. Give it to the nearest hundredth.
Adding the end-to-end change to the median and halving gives 0.47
